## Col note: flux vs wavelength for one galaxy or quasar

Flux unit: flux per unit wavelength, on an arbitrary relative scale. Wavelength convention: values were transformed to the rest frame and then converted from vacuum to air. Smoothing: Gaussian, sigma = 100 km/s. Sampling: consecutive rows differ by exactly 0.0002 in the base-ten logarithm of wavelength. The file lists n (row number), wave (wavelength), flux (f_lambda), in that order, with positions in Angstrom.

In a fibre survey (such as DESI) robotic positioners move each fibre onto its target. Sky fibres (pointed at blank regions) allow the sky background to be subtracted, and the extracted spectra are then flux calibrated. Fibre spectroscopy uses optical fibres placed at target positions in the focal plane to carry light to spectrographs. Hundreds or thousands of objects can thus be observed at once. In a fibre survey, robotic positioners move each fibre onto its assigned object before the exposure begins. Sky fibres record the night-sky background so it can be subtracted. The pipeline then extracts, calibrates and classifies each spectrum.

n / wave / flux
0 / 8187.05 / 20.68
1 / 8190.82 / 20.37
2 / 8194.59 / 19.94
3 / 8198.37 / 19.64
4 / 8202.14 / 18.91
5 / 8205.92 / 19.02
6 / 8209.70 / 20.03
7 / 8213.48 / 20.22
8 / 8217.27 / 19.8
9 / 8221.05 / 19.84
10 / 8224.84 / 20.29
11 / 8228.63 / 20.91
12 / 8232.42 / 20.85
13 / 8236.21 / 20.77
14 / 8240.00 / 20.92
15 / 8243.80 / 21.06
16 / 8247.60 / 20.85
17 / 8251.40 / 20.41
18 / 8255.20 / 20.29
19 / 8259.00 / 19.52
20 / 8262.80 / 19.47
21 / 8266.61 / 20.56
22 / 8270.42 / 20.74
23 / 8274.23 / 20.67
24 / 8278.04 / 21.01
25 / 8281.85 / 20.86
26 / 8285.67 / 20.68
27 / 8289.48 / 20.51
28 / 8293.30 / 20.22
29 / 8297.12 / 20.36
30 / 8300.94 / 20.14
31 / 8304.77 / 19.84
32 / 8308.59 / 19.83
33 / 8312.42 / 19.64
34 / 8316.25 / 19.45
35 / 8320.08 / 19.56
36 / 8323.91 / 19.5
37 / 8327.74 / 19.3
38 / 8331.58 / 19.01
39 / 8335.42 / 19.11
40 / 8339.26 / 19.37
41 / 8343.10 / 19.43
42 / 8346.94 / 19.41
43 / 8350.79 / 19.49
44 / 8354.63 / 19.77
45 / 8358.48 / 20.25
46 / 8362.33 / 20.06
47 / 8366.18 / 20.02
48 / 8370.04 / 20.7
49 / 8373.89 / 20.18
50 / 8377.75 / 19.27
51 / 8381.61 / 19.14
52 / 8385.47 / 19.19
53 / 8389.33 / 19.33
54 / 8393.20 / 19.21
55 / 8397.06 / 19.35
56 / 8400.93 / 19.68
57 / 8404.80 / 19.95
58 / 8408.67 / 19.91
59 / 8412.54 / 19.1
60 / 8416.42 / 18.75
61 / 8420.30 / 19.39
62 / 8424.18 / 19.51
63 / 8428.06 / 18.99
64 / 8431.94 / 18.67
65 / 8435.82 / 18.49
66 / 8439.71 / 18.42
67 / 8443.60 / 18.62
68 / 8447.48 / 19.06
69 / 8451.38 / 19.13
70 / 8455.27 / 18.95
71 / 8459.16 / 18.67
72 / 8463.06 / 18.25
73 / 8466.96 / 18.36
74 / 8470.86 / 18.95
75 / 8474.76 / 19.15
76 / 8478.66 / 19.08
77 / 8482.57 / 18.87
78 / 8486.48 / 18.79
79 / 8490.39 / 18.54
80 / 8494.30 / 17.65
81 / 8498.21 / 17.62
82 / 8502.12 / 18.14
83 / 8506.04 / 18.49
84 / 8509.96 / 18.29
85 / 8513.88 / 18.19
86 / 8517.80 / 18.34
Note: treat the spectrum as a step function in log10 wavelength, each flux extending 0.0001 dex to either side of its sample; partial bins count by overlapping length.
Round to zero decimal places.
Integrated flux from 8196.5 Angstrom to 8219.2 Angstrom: 445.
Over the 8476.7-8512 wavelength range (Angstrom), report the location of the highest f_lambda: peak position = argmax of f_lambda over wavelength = 8478.66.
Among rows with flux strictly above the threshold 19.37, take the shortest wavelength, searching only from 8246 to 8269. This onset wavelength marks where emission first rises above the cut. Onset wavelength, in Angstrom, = 8247.60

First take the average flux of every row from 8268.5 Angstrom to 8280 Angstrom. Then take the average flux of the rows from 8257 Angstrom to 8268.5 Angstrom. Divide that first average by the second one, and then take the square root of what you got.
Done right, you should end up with 1.02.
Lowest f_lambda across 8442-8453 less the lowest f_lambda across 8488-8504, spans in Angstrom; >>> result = 1.0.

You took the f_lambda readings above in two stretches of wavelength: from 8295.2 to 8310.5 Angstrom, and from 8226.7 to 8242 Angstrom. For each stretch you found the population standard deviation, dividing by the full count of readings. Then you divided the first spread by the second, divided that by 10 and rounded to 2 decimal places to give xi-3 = 0.37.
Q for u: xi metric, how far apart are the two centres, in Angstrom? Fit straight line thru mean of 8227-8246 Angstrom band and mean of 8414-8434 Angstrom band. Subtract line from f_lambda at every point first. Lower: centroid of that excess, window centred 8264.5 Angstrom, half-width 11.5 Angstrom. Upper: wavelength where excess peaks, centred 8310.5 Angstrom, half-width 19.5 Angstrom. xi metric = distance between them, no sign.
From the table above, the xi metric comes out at 38.5 Angstrom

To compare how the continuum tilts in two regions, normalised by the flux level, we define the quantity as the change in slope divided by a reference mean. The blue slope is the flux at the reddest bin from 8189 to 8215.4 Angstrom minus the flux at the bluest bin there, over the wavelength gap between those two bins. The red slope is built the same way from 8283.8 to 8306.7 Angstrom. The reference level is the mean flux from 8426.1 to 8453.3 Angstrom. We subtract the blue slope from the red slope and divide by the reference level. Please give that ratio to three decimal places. -0.002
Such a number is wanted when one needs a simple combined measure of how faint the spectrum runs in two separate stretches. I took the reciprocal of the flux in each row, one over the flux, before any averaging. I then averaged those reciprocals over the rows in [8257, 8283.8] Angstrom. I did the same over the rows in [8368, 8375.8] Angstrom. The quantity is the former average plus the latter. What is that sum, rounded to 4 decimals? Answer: 0.0980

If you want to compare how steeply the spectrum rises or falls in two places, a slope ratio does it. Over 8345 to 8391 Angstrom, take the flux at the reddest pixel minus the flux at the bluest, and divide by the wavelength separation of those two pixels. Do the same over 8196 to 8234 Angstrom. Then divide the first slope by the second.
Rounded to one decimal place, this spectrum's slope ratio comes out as -0.1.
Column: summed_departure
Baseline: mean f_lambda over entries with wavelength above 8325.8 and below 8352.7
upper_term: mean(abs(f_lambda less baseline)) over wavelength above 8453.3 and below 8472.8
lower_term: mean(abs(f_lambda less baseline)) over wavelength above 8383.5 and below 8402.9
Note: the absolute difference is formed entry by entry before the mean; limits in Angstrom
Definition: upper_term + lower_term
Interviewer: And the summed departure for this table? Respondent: 0.80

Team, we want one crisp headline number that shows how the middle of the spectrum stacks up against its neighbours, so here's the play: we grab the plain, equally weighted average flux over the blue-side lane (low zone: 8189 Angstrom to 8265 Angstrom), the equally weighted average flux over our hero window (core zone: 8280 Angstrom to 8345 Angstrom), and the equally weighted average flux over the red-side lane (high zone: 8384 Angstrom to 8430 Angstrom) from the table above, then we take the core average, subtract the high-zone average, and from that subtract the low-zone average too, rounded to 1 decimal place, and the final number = -19.7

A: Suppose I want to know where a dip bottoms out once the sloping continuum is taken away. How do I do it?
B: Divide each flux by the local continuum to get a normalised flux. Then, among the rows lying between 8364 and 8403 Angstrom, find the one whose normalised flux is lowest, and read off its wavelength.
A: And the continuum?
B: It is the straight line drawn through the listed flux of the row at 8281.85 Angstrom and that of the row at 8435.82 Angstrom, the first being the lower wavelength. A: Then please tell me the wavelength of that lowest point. 8381.61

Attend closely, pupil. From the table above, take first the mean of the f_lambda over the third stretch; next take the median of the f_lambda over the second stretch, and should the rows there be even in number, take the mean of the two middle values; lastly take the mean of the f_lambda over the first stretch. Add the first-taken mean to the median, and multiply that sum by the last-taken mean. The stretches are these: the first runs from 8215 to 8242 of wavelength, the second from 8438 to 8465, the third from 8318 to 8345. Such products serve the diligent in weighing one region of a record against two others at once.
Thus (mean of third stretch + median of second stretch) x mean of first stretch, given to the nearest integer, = 778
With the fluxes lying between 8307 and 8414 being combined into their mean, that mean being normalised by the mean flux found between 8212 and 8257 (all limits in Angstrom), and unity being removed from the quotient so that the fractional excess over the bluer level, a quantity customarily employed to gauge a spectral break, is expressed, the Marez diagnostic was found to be -0.046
